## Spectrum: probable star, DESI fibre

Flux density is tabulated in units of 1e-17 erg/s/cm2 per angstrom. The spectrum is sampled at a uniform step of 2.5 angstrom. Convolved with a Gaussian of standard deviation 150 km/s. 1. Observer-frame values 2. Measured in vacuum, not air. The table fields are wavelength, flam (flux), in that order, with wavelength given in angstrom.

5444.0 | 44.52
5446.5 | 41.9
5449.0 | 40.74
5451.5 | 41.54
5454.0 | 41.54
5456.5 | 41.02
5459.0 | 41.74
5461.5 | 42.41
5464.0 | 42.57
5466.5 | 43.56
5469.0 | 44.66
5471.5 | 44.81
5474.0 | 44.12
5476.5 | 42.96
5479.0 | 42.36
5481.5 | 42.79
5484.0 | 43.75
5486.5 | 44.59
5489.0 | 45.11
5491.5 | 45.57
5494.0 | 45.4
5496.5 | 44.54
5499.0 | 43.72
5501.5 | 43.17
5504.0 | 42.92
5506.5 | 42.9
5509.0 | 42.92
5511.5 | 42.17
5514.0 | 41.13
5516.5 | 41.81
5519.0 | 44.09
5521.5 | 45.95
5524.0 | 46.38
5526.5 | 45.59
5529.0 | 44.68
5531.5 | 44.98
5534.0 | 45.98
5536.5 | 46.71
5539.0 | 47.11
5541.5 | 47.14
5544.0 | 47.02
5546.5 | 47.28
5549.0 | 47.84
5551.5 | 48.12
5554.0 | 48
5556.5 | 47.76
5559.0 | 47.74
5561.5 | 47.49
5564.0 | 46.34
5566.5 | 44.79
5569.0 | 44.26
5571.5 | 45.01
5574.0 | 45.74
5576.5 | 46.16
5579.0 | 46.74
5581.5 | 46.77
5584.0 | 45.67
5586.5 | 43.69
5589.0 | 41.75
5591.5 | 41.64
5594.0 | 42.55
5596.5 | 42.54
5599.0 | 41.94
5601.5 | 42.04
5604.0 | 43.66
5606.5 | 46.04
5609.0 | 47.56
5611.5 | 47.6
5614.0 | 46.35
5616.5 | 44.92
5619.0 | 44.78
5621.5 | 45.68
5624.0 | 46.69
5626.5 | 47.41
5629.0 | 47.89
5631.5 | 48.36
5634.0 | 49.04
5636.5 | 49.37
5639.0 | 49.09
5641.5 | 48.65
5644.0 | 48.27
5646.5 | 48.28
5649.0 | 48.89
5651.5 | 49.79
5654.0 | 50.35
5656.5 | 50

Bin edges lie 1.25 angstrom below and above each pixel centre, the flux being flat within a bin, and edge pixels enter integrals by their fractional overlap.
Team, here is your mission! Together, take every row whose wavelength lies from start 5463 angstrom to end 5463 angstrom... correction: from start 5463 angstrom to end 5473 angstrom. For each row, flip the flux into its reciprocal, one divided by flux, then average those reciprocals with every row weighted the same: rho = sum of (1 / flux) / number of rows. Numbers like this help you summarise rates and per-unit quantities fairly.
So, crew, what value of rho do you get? 0.0228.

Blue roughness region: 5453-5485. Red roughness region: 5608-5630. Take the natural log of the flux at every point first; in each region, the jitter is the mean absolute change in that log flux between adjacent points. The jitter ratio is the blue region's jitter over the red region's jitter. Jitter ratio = 0.98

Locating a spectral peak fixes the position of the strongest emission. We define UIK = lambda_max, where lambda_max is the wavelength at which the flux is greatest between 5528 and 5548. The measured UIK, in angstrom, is 5546.5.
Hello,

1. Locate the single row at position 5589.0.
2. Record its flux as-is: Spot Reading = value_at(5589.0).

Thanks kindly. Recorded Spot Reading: 41.75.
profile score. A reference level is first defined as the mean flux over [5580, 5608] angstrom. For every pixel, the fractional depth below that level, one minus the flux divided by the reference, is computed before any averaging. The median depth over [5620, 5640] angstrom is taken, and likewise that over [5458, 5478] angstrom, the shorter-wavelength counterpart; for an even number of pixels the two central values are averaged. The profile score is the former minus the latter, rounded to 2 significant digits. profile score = -0.11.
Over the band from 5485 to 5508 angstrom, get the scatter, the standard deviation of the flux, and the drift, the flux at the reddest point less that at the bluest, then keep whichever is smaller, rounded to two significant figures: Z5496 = -1.7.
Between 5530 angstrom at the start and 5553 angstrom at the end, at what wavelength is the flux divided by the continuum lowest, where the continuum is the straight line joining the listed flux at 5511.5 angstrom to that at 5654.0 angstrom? 5531.5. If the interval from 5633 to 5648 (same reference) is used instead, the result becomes 5646.5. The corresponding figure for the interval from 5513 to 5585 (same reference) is 5514.0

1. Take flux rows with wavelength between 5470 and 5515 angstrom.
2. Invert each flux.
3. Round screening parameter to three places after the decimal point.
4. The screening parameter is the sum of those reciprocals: 0.413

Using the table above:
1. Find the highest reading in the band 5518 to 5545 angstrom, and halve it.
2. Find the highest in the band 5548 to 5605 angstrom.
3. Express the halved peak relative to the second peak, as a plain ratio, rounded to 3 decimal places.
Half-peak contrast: 0.490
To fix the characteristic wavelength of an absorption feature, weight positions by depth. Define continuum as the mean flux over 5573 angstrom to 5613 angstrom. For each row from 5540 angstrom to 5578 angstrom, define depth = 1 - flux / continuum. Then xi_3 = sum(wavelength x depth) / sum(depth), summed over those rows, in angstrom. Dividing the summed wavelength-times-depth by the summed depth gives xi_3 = 5554.9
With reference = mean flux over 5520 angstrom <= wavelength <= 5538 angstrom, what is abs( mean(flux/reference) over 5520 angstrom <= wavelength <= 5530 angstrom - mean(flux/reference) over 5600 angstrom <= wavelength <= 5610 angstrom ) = 0.02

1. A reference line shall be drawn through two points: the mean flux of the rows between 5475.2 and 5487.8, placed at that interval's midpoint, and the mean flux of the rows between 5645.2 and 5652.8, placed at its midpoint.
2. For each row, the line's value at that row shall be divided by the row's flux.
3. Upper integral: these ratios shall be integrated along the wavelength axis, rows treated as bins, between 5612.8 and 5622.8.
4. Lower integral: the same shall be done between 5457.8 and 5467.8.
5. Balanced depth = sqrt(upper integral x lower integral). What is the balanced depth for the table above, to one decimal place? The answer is 10.3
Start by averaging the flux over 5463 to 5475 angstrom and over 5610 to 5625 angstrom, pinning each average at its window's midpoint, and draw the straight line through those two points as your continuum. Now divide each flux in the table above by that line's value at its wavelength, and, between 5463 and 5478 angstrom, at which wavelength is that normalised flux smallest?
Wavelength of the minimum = 5464.0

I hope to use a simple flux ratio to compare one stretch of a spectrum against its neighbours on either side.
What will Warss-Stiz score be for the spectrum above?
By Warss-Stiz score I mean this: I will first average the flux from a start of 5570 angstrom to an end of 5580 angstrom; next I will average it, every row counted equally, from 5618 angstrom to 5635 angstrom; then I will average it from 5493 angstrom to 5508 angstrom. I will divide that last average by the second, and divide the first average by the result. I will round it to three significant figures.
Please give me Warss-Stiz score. 49.4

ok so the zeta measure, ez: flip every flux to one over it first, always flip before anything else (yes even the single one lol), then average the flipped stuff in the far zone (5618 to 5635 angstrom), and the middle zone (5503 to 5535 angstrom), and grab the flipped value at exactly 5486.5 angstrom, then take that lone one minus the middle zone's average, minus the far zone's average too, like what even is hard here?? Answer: -0.0216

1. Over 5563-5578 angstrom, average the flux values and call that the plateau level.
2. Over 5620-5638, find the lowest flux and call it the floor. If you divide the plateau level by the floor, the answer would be 0.99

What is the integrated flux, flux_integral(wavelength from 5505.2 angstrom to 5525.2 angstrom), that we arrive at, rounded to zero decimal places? 868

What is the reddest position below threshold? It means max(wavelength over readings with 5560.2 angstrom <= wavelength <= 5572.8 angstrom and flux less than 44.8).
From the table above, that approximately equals 5569.0 angstrom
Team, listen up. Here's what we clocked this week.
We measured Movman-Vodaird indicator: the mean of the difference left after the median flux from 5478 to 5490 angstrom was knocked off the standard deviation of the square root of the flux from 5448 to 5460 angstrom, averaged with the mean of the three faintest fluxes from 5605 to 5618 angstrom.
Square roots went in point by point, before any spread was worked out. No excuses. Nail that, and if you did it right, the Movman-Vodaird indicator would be 1.0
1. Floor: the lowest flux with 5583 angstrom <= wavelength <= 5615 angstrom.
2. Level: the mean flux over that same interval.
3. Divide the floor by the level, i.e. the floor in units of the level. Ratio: 0.945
